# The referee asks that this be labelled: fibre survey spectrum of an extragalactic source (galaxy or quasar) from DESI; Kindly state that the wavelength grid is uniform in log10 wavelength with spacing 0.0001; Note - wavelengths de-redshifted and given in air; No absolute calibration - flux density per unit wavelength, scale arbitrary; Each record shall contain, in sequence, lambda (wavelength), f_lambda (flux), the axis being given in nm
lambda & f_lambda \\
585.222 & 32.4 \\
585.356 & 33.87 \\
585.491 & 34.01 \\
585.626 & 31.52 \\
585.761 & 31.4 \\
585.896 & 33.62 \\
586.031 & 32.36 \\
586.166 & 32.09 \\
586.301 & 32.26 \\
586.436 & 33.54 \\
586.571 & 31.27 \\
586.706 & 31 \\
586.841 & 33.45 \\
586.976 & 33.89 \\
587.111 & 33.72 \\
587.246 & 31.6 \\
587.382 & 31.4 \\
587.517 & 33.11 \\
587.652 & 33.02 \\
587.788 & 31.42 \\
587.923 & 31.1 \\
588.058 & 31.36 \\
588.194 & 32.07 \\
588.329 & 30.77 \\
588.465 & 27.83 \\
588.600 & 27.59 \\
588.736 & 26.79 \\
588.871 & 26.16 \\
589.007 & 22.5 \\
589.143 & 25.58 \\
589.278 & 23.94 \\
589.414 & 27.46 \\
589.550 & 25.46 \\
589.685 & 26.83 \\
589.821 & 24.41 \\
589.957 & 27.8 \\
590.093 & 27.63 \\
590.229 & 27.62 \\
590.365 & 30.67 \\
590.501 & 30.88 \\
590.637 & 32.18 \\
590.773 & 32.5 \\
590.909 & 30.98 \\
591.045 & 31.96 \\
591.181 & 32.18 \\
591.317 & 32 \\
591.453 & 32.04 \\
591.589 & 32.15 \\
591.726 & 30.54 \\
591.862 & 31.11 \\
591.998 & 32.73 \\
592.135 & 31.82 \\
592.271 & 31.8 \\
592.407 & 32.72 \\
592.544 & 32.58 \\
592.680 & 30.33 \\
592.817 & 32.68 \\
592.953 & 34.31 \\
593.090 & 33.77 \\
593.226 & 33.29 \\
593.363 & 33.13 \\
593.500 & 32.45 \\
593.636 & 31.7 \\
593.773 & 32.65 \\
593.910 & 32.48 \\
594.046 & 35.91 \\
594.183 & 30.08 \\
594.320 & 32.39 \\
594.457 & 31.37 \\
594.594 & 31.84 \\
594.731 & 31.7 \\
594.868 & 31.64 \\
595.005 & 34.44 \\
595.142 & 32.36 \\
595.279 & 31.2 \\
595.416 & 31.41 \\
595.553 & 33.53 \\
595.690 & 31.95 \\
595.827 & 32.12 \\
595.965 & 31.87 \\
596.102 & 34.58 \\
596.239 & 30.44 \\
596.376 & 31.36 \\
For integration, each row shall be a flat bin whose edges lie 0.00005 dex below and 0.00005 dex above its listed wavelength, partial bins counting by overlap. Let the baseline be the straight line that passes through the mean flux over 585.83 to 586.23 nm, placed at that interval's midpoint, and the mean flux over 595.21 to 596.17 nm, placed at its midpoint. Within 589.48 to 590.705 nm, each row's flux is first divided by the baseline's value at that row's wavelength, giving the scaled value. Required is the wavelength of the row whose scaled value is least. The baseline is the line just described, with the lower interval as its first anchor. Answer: 589.821 nm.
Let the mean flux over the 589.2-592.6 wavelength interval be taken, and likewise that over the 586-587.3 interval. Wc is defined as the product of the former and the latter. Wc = 978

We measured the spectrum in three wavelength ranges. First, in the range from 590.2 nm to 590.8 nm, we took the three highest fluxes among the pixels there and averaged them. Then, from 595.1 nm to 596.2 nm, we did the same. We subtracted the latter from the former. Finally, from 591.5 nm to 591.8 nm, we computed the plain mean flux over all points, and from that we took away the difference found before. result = 33.0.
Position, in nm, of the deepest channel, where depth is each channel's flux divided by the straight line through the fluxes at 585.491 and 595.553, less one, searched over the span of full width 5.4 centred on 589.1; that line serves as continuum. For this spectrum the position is 589.007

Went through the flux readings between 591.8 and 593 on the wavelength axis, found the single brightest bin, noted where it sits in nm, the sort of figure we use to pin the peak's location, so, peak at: 592.953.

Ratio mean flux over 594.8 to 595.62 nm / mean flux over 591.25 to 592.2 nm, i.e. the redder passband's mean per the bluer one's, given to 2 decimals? 1.02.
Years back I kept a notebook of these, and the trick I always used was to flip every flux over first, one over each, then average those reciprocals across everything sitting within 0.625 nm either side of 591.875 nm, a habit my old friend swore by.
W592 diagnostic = 0.0314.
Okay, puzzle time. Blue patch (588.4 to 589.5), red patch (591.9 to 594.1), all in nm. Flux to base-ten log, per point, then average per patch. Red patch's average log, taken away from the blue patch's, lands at -0.10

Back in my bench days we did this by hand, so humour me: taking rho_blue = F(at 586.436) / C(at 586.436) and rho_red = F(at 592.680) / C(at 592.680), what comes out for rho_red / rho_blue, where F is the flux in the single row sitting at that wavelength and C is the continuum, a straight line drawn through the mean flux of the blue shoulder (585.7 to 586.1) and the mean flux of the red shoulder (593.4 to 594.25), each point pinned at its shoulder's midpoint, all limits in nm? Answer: 0.90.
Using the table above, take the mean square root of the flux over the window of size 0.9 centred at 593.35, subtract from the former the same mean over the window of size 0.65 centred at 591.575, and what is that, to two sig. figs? 0.13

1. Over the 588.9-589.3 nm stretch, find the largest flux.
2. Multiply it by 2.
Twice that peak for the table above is 51.2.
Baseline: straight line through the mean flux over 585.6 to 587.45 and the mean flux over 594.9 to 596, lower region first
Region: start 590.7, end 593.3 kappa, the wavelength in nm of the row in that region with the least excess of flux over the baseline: 592.680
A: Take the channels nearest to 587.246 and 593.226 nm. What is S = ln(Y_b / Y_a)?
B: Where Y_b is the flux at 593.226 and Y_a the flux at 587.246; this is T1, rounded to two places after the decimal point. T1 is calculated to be 0.05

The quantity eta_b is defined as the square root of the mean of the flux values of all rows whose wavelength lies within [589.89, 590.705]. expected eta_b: 5.4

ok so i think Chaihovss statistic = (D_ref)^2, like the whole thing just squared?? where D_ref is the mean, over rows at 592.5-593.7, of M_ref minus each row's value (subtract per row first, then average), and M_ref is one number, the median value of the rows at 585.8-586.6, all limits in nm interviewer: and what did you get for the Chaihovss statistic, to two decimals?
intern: 0.15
